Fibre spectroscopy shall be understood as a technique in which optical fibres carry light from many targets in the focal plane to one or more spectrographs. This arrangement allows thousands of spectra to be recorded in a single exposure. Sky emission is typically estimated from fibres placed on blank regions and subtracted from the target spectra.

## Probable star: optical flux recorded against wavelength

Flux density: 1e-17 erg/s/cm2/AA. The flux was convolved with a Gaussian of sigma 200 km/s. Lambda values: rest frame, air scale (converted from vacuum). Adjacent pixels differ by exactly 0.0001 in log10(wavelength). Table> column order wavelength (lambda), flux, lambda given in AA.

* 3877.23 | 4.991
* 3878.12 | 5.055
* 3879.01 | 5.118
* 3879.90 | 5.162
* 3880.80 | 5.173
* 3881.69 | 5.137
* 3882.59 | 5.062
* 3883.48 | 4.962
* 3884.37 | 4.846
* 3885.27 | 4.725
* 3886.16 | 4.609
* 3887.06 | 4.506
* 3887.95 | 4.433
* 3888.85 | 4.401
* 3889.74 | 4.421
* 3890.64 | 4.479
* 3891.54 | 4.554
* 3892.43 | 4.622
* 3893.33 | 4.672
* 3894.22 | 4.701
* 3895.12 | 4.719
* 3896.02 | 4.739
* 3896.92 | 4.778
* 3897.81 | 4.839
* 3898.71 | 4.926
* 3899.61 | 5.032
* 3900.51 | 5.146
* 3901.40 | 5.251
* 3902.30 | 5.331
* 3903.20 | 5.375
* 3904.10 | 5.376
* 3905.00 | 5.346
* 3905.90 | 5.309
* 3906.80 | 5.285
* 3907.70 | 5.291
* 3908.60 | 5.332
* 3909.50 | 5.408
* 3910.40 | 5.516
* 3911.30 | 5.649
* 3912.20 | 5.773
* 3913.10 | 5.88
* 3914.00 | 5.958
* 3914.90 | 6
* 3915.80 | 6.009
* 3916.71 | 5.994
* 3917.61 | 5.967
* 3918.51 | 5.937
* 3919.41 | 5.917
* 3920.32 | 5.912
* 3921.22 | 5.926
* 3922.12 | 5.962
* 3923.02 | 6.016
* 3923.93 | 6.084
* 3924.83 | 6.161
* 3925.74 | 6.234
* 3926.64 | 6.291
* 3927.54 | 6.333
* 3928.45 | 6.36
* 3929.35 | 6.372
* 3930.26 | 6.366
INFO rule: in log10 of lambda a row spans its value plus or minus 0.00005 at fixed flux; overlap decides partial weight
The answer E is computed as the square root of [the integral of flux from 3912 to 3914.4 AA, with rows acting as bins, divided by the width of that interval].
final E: 2.43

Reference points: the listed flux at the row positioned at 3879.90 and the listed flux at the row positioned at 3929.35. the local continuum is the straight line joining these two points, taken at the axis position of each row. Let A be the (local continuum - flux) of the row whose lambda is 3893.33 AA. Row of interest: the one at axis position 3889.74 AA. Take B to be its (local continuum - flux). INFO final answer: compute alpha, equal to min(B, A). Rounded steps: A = 0.8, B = 1.0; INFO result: 0.82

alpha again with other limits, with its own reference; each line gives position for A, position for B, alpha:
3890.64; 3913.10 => 0.09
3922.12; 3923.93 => 0.16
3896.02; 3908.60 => 0.53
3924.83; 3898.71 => 0.10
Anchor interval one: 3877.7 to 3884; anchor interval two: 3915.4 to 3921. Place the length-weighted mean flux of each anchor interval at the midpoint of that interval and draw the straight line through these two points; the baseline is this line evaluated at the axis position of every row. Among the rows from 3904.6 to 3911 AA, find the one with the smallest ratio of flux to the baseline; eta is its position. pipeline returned 3907.70 AA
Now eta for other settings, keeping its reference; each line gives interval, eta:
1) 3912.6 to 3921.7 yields 3921.22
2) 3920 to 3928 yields 3921.22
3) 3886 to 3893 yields 3888.85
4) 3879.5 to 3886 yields 3885.27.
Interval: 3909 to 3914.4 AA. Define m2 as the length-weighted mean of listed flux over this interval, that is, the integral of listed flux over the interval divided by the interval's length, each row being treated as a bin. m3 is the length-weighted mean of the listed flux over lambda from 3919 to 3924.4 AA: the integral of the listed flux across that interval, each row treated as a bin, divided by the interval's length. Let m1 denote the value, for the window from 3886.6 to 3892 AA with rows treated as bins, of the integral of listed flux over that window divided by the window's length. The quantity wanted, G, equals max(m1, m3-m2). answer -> 4.47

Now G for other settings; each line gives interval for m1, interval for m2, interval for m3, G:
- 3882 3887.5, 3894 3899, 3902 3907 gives 4.79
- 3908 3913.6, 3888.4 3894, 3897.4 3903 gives 5.59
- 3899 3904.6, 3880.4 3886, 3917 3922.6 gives 5.24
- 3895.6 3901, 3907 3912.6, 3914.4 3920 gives 4.92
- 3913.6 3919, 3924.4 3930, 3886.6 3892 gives 5.98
